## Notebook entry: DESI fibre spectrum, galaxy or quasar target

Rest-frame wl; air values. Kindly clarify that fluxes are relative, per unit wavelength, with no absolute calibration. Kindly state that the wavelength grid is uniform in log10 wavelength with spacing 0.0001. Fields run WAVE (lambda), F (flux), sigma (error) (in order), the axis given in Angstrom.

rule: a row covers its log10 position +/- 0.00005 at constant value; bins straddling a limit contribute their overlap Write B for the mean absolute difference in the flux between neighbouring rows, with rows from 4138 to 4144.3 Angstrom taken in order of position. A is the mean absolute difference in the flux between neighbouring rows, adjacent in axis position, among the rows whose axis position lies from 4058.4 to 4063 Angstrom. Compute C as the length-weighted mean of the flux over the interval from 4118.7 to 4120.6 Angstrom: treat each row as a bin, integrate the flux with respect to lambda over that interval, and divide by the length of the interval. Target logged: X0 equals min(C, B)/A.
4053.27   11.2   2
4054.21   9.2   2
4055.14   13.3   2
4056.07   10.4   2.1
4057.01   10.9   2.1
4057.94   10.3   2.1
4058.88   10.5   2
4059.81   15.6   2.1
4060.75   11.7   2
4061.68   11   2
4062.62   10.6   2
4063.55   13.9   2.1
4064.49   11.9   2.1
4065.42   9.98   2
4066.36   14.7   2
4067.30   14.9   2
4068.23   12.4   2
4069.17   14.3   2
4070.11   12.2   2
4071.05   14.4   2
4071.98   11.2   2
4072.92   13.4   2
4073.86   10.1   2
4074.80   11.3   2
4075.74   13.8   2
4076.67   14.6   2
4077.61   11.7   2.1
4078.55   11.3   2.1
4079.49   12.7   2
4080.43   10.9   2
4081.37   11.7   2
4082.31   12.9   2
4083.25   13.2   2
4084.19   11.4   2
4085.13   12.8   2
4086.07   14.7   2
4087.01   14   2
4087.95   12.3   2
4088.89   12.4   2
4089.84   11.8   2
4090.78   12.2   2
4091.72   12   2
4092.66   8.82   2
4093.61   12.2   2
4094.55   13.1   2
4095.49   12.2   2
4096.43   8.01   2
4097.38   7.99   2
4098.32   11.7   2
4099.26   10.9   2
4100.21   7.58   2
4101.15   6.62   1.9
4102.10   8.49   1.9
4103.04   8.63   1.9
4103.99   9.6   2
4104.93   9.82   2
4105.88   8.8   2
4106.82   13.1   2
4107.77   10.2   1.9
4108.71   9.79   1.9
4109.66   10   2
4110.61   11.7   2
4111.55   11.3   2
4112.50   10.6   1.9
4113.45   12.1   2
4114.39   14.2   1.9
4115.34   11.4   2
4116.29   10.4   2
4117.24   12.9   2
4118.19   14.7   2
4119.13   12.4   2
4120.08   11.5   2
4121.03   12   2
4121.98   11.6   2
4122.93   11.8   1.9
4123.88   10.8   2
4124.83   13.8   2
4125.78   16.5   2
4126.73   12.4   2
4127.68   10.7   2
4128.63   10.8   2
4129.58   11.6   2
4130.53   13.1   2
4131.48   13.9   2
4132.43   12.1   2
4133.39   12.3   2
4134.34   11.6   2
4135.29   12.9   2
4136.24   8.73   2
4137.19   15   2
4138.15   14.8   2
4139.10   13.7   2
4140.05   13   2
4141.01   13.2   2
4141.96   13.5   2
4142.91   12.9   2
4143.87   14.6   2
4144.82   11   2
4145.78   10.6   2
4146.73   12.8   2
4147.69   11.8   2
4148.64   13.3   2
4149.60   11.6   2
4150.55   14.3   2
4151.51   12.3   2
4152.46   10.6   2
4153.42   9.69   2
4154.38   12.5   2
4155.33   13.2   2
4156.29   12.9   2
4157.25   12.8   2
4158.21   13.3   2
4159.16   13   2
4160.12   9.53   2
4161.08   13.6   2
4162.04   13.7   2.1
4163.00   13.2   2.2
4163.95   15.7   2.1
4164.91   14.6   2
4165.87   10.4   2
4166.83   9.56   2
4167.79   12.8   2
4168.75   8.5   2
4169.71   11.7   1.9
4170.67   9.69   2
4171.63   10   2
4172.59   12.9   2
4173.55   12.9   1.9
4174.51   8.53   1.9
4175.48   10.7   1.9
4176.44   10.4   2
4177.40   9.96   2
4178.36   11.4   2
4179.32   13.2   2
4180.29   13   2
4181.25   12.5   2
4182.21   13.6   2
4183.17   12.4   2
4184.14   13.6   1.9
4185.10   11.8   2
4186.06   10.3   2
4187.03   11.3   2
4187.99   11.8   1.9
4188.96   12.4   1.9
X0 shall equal 0.30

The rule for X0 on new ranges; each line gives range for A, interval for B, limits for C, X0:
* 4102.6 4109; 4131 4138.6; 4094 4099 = 1.28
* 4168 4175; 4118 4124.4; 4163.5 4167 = 0.41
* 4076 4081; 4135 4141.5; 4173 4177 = 1.30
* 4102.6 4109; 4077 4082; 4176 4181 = 0.67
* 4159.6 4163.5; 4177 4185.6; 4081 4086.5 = 0.74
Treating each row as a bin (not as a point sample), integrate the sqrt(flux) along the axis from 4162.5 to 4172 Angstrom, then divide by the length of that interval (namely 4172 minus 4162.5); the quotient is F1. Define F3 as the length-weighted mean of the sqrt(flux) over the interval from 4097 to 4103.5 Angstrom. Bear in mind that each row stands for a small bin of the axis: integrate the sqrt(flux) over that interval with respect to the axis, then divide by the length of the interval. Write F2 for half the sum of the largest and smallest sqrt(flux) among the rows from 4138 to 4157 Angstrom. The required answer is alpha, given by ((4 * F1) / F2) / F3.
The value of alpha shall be 1.32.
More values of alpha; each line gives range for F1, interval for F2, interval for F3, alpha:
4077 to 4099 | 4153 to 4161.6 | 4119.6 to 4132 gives 1.16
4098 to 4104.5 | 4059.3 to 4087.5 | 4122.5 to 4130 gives 0.96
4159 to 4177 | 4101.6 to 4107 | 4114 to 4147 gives 1.18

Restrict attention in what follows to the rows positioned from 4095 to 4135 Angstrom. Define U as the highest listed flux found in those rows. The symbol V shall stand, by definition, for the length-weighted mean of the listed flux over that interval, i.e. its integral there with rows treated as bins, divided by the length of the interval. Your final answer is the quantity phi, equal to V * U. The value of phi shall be 185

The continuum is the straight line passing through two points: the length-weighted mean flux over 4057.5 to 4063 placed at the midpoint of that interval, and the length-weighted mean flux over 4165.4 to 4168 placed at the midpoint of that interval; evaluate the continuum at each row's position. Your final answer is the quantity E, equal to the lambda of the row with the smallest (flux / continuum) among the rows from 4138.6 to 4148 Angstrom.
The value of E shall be 4145.78 Angstrom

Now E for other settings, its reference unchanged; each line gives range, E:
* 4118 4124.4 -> 4123.88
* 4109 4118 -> 4109.66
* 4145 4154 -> 4153.42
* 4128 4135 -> 4128.63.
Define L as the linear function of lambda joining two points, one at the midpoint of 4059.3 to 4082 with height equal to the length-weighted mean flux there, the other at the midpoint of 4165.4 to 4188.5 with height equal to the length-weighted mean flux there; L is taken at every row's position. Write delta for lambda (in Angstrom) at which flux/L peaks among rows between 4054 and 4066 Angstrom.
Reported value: 4059.81 Angstrom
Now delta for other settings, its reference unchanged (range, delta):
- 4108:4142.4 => 4125.78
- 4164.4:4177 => 4164.91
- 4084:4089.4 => 4086.07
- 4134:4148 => 4137.19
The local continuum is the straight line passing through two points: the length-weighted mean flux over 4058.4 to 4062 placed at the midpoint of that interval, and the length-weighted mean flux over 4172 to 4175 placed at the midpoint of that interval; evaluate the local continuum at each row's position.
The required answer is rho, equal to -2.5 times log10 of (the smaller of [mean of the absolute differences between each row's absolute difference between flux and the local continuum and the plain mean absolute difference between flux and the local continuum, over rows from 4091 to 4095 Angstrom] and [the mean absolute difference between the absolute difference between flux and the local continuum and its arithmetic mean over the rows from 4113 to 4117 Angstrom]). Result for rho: 0.3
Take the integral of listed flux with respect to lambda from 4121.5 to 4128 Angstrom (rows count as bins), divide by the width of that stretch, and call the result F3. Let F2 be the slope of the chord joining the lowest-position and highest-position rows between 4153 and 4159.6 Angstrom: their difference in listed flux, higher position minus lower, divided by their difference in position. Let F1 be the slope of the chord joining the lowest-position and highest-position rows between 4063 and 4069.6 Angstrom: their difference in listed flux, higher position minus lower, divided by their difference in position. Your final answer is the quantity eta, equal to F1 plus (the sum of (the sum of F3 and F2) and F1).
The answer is 13.3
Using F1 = 0.07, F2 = 0.58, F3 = 12.6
